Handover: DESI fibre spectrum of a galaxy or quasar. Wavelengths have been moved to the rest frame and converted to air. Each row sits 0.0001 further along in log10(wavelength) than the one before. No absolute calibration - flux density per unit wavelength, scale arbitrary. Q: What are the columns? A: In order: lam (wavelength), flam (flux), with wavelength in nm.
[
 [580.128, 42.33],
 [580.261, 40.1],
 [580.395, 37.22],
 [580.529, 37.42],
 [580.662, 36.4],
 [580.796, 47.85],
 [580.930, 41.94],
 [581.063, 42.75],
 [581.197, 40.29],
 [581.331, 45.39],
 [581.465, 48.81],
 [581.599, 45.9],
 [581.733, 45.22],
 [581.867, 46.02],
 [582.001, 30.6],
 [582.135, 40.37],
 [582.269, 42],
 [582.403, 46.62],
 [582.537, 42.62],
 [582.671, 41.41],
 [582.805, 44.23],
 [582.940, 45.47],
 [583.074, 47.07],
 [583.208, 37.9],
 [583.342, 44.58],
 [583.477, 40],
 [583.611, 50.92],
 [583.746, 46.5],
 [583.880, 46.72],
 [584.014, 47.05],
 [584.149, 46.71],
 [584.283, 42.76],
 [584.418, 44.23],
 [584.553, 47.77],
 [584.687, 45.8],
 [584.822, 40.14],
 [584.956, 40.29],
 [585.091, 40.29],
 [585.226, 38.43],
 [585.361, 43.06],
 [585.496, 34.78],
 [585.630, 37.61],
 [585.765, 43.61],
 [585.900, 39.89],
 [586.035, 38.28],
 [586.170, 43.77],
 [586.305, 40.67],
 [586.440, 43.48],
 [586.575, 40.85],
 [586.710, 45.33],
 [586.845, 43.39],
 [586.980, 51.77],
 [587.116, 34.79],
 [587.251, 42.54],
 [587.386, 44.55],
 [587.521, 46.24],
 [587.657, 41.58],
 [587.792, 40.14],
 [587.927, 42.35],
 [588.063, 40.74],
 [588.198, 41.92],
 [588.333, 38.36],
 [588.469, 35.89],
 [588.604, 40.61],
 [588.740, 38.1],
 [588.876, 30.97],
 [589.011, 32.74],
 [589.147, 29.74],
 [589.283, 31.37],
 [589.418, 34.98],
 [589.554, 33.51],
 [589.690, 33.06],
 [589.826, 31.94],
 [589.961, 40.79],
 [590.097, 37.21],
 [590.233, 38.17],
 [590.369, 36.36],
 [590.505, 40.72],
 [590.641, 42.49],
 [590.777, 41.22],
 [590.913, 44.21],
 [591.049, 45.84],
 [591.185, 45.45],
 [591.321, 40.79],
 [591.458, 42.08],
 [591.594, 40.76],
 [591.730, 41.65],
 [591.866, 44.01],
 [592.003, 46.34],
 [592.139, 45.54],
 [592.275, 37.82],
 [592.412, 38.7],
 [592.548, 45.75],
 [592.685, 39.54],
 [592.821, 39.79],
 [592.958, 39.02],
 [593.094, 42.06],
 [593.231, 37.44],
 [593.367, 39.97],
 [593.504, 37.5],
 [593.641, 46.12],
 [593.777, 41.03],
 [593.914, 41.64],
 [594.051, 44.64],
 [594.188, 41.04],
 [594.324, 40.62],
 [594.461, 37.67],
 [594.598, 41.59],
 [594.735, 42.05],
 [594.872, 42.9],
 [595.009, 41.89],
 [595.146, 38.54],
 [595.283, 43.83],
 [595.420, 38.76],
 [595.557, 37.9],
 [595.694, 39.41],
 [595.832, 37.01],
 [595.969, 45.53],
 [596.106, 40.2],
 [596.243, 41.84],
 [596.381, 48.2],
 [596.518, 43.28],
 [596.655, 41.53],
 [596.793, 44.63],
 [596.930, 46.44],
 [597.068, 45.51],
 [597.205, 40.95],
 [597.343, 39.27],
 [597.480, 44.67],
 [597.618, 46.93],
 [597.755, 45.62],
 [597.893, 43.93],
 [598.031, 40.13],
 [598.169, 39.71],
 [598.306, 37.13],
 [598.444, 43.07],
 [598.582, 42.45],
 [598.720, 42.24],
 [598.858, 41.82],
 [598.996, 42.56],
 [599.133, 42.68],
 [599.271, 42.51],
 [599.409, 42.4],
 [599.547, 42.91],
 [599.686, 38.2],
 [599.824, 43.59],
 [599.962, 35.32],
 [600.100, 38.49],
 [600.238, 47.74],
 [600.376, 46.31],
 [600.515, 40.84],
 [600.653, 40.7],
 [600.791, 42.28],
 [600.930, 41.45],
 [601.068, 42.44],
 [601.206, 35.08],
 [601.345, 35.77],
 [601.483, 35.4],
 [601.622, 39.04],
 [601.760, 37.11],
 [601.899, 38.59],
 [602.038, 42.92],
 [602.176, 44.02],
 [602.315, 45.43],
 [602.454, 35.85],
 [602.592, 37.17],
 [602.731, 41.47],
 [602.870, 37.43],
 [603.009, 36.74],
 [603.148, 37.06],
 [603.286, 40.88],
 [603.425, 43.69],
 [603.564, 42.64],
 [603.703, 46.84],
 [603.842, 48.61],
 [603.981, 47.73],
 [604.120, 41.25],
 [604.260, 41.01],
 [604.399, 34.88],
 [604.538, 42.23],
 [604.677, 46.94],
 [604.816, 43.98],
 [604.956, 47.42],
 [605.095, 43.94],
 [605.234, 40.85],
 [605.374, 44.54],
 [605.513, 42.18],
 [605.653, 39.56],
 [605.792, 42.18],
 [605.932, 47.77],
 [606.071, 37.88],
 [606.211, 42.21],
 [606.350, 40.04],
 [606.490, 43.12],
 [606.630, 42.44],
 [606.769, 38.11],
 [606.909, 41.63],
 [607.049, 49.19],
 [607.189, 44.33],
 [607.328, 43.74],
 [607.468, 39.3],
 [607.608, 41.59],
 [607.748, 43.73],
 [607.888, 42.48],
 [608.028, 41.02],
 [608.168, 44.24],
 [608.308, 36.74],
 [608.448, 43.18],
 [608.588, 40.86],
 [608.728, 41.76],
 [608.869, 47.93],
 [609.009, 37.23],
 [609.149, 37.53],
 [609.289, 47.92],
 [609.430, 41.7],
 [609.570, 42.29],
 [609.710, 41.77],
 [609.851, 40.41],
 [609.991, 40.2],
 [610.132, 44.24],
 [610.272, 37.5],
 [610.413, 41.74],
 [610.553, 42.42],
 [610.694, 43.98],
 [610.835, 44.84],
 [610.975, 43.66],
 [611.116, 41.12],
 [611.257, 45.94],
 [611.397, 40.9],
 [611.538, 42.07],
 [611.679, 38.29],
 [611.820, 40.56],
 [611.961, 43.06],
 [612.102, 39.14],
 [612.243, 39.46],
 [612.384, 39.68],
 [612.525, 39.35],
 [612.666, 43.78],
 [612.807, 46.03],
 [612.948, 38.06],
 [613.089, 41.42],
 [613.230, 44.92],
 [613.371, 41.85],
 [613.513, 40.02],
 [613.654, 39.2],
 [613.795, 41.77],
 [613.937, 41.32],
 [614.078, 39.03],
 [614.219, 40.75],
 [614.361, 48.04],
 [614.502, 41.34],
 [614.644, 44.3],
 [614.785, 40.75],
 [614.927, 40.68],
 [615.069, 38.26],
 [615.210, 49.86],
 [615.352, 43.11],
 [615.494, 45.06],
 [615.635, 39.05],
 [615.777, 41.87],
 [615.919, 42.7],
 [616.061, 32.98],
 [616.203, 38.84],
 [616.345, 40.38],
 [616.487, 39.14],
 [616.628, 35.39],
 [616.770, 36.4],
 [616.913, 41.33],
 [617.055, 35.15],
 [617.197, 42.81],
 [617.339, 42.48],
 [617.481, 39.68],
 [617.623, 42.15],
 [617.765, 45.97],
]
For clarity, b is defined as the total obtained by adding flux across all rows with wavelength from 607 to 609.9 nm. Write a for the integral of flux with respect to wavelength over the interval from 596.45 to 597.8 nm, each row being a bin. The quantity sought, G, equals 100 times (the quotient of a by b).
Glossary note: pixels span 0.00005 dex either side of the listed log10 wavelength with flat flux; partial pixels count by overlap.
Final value 7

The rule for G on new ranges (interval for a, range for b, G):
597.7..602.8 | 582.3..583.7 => 47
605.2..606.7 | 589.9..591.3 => 15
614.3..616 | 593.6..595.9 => 10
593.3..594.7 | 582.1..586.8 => 4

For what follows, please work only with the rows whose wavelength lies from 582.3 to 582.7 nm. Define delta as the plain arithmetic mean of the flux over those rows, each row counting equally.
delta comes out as 44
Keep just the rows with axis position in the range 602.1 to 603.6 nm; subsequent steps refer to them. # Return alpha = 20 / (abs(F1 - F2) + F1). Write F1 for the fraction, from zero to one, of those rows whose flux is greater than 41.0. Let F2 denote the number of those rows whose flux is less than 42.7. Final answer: 2.5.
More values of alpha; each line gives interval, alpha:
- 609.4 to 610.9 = 2.5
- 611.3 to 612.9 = 2.5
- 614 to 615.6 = 3.3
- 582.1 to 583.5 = 3.3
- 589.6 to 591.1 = 2.2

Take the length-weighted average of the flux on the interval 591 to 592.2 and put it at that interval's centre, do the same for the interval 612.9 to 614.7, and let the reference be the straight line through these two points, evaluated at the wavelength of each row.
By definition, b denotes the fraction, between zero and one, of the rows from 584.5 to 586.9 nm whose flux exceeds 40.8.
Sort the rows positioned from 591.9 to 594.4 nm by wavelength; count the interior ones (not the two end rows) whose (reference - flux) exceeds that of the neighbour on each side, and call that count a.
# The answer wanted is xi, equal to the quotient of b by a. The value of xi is 0.083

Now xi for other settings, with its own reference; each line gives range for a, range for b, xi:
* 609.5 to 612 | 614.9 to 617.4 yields 0.089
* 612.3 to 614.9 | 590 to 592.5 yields 0.111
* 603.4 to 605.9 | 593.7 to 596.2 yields 0.111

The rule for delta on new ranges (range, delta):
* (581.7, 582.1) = 41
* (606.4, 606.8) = 41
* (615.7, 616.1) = 39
